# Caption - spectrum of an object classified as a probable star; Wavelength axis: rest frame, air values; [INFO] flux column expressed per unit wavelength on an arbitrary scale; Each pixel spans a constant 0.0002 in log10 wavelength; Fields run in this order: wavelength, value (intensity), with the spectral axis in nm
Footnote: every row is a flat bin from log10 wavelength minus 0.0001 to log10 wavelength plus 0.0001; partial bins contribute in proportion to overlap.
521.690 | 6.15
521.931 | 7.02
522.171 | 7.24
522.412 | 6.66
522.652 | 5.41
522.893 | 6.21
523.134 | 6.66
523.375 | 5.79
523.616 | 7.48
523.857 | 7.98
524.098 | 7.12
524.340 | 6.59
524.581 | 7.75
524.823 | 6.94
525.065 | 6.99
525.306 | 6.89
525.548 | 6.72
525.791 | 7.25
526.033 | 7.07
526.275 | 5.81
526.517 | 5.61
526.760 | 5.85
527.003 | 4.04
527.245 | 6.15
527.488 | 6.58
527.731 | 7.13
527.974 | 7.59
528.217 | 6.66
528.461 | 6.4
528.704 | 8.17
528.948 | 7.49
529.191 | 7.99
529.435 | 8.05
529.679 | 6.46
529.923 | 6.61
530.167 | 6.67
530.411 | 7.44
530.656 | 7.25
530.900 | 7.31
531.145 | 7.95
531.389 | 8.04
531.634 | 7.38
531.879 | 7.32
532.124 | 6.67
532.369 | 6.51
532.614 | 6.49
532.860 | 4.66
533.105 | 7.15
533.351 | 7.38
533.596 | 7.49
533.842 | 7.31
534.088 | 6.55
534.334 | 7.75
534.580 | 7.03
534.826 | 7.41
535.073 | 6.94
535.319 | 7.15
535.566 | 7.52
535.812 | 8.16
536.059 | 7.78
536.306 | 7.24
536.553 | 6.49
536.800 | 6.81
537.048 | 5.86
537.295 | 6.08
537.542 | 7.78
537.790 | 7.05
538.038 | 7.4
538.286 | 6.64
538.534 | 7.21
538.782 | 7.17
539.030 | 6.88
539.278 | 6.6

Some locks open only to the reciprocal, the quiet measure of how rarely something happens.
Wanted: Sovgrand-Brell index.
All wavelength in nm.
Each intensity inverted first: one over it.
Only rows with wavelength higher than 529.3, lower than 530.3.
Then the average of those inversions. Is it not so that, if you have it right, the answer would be 0.145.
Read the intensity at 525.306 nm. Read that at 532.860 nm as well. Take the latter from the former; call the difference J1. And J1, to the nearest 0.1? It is 2.2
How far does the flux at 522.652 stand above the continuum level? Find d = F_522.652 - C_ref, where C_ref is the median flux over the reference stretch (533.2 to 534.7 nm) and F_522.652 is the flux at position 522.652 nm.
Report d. -1.9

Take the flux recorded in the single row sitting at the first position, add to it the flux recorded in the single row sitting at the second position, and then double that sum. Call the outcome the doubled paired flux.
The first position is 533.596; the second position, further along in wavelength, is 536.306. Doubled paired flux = 29.5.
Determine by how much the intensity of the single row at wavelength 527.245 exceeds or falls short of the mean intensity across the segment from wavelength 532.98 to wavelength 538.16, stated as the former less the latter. -1.0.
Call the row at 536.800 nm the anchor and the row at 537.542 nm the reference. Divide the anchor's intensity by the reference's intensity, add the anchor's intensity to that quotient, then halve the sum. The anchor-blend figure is 3.84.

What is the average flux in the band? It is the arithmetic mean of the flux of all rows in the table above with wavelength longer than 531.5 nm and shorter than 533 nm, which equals 6.5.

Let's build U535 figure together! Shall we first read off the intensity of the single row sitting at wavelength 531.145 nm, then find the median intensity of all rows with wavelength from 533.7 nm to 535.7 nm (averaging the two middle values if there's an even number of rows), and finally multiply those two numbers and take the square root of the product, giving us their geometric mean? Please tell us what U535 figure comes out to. 7.6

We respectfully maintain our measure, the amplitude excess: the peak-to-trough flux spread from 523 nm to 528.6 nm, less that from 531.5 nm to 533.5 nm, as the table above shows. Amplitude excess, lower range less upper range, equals 1.2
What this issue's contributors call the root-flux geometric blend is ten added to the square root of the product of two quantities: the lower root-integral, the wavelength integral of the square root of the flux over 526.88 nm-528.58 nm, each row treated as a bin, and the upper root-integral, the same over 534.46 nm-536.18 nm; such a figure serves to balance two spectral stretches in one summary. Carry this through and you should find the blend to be 14.5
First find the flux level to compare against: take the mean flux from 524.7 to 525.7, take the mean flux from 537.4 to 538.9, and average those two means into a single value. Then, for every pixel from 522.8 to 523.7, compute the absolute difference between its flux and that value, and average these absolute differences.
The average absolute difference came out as 0.73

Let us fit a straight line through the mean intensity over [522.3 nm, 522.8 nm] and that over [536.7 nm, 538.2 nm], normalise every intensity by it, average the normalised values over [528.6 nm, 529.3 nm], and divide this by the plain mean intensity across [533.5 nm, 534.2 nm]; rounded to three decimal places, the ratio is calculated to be 0.174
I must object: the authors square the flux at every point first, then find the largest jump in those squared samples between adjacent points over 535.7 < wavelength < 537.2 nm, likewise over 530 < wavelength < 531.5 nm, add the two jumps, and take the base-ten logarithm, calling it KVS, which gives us 1.36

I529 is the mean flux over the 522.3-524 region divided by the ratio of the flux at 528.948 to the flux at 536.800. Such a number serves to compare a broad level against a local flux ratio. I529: 6.0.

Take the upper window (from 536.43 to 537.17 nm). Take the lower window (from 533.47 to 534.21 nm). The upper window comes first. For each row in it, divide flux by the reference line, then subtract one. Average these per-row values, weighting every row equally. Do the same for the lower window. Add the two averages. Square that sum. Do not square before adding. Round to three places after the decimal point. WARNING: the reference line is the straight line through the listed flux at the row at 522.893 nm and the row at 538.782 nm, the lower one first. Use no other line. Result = 0.003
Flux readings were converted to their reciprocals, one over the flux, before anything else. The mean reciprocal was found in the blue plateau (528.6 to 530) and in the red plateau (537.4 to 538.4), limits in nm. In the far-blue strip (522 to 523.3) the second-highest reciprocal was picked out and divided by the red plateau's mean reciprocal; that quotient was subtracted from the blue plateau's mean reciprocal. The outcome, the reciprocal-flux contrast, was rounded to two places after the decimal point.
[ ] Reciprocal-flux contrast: -1.02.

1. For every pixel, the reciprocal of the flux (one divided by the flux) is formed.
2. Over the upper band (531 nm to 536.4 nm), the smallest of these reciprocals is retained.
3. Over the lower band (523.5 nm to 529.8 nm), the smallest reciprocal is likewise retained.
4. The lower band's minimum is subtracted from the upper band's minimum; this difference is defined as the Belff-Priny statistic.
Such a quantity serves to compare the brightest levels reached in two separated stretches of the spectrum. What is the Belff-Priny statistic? 0.000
